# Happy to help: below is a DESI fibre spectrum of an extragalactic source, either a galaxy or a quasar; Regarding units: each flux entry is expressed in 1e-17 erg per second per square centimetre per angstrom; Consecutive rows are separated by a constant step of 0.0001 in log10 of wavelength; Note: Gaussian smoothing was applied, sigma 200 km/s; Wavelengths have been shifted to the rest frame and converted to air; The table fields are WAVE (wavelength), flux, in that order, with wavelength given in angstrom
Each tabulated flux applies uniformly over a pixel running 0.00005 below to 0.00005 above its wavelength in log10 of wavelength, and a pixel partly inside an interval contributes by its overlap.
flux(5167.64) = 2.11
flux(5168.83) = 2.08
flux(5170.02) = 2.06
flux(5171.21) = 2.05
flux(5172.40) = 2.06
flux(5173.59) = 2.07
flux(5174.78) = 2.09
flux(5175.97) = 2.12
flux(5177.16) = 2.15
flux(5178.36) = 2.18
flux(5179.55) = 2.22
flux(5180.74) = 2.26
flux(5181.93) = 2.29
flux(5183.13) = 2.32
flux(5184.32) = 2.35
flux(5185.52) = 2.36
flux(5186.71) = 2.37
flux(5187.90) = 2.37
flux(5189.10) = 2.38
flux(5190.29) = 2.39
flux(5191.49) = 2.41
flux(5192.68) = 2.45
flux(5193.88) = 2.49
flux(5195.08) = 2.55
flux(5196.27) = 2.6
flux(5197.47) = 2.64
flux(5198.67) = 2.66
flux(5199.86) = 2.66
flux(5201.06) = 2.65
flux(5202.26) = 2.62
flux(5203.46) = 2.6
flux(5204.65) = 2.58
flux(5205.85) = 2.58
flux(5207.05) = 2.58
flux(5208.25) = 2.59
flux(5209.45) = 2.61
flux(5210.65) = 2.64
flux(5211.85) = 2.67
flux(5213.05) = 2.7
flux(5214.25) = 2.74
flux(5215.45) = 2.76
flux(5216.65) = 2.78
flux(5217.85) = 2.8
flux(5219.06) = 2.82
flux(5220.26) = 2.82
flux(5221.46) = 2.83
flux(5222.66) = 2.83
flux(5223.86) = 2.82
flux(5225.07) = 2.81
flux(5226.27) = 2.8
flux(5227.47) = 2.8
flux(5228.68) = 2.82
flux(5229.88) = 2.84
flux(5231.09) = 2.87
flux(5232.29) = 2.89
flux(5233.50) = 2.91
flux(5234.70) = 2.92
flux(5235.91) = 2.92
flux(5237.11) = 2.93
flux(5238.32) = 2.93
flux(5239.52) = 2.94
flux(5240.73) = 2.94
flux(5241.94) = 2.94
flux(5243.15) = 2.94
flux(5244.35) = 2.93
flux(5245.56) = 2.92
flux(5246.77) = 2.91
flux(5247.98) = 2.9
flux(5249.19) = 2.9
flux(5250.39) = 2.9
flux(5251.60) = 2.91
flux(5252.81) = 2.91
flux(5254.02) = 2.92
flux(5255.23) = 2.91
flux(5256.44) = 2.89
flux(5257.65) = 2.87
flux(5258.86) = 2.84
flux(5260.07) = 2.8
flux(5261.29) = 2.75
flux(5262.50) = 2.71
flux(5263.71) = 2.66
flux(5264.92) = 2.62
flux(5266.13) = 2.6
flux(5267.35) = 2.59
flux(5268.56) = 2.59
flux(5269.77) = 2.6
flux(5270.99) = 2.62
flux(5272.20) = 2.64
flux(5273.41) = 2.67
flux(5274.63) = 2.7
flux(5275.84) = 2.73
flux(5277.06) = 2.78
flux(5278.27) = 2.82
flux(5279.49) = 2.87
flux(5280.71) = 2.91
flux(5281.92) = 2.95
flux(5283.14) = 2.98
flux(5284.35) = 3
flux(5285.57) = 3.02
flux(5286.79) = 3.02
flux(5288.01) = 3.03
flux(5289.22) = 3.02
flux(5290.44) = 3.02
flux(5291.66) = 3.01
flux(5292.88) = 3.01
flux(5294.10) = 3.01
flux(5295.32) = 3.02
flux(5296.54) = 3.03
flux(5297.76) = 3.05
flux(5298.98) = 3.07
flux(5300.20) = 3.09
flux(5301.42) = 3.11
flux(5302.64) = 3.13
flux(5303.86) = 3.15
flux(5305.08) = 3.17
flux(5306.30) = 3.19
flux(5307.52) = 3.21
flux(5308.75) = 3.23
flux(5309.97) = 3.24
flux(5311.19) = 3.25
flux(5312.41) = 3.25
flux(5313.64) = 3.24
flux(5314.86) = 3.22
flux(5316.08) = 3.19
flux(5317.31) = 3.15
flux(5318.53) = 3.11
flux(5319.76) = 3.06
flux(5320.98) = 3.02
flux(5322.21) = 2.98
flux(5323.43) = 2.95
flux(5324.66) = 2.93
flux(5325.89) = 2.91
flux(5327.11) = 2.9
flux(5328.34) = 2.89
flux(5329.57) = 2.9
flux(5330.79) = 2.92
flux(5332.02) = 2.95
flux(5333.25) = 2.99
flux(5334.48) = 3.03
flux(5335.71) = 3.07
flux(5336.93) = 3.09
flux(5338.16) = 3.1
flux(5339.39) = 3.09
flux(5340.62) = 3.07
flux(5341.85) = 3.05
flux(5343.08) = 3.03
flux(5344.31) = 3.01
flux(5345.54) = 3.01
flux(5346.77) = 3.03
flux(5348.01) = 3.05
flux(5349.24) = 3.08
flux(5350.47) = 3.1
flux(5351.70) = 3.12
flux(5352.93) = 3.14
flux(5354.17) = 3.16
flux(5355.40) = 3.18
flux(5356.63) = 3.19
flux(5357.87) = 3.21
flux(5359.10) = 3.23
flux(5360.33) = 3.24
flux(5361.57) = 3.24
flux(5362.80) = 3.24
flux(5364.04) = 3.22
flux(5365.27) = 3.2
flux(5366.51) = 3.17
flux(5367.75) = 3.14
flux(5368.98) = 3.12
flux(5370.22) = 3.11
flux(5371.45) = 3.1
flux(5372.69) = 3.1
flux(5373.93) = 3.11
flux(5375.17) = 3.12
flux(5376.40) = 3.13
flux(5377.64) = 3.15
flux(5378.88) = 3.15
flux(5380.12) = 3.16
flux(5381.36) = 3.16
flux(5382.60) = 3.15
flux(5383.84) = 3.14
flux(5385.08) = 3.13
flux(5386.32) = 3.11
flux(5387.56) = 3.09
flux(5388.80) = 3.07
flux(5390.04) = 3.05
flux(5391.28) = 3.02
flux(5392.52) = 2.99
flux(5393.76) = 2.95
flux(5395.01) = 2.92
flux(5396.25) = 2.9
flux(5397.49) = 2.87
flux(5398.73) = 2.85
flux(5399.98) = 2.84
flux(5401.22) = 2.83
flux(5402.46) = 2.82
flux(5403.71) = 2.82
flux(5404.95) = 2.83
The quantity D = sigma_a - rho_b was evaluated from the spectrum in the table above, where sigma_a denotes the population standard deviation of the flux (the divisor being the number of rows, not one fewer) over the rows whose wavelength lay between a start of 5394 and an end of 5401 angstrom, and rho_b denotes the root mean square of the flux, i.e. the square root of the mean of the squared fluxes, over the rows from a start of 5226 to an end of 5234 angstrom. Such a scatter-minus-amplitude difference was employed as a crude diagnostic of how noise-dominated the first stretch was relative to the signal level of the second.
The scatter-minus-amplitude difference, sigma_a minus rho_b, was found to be -2.82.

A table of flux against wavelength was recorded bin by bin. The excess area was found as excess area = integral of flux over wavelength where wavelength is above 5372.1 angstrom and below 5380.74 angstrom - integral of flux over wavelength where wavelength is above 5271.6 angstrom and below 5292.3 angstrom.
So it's -33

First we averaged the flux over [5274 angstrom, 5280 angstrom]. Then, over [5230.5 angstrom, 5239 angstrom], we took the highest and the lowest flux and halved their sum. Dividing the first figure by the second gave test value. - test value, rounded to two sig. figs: 0.96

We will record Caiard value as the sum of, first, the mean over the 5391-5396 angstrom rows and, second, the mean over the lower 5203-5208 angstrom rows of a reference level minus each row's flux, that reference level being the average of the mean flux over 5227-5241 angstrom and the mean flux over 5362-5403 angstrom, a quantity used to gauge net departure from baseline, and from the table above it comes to 0.4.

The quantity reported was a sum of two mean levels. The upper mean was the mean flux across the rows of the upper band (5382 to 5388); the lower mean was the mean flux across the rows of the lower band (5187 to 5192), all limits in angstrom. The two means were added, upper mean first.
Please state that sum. 5.51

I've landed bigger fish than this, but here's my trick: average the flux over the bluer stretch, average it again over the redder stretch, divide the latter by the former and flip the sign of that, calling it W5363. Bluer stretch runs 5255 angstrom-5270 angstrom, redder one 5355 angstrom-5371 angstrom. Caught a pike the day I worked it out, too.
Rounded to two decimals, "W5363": -1.17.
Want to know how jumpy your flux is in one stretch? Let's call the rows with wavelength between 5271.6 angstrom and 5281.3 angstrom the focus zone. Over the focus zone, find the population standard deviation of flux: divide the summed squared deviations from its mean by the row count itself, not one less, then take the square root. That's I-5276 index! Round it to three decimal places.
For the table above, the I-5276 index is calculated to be 0.090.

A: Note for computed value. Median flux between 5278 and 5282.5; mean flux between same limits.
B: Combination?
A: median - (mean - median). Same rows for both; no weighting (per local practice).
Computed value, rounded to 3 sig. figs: 2.89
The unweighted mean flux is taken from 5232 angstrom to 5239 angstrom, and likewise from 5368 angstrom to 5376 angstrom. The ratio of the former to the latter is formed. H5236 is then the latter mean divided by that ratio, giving 3.3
